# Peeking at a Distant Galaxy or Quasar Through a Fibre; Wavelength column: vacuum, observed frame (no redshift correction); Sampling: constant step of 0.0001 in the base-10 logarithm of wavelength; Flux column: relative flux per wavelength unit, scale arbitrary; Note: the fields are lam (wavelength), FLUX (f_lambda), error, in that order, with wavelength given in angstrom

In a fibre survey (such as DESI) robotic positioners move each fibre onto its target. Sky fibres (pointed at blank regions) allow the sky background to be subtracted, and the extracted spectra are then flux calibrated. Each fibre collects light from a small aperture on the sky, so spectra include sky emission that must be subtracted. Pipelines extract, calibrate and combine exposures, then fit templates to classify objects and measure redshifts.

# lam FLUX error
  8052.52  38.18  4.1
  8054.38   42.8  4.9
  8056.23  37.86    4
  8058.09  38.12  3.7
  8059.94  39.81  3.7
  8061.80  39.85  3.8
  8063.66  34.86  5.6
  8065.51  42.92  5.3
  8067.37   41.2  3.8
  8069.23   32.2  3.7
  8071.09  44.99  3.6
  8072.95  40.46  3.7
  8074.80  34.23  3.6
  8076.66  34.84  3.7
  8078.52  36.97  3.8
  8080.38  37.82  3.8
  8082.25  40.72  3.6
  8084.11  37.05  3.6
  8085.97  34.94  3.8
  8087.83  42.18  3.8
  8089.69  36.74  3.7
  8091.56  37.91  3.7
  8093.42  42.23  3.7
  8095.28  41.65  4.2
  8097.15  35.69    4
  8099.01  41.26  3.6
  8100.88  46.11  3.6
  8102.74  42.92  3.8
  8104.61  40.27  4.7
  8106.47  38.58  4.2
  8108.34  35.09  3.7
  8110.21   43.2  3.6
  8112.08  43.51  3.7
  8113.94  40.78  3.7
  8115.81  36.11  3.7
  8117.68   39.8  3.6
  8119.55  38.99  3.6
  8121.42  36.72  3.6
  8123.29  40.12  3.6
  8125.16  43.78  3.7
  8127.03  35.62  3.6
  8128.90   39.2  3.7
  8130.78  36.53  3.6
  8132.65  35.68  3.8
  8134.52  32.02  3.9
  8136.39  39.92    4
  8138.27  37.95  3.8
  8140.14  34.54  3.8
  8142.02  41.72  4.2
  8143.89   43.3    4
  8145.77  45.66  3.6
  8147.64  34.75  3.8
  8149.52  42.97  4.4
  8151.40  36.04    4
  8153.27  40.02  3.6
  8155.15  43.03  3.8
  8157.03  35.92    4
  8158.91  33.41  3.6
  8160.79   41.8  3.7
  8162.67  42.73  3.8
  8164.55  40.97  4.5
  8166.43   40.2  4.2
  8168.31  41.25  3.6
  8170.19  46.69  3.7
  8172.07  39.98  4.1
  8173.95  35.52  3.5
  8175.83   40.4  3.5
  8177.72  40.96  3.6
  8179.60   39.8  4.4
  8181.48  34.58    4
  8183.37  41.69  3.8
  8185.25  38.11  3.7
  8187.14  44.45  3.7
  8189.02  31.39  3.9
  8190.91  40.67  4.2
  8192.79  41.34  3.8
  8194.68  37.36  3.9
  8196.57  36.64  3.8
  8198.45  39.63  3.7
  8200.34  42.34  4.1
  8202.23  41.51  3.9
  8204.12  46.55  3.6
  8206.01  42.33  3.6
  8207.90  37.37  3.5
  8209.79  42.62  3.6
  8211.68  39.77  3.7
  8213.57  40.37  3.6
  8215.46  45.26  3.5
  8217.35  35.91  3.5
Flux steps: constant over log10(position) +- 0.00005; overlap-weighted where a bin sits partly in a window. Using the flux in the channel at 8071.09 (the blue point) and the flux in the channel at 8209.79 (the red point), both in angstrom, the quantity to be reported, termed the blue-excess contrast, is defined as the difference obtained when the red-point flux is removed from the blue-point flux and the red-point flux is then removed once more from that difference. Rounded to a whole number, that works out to -40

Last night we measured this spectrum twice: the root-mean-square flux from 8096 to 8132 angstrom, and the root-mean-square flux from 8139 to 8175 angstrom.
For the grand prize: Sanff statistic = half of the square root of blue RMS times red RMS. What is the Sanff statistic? 20.0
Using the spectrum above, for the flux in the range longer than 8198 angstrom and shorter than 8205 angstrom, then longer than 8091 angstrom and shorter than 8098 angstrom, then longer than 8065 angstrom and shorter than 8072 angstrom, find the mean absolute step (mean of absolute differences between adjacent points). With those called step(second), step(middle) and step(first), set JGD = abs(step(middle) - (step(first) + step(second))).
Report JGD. 7.1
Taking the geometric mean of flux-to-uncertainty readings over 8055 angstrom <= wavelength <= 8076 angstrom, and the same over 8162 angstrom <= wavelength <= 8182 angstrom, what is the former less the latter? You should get -0.68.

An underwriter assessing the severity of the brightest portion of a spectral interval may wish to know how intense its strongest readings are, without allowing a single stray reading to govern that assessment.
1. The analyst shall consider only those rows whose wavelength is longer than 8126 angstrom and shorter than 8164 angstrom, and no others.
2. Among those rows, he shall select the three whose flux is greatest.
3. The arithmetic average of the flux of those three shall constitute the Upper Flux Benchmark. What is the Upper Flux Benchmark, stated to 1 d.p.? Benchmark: 44.0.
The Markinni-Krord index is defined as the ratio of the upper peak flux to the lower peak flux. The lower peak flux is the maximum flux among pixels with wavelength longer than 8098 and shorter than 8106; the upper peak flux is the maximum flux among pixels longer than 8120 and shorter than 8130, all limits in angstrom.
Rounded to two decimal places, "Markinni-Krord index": 0.95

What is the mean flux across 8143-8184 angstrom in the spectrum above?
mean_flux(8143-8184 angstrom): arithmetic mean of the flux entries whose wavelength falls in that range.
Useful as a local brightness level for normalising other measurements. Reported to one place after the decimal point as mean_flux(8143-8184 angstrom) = 40.1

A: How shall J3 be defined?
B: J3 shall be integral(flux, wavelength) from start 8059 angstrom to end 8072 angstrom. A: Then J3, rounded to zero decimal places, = 512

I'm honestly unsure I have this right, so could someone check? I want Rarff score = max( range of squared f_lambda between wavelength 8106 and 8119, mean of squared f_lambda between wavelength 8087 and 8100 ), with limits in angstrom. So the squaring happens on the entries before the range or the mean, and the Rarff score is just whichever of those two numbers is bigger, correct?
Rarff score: 1580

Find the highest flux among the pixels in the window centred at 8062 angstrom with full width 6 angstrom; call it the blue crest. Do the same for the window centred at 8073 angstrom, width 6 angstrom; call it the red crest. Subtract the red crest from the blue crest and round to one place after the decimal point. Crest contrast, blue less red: -5.1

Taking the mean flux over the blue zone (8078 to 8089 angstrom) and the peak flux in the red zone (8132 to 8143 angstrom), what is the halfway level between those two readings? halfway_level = 40.0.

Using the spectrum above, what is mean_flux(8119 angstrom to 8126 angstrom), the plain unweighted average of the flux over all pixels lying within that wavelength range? 39.9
